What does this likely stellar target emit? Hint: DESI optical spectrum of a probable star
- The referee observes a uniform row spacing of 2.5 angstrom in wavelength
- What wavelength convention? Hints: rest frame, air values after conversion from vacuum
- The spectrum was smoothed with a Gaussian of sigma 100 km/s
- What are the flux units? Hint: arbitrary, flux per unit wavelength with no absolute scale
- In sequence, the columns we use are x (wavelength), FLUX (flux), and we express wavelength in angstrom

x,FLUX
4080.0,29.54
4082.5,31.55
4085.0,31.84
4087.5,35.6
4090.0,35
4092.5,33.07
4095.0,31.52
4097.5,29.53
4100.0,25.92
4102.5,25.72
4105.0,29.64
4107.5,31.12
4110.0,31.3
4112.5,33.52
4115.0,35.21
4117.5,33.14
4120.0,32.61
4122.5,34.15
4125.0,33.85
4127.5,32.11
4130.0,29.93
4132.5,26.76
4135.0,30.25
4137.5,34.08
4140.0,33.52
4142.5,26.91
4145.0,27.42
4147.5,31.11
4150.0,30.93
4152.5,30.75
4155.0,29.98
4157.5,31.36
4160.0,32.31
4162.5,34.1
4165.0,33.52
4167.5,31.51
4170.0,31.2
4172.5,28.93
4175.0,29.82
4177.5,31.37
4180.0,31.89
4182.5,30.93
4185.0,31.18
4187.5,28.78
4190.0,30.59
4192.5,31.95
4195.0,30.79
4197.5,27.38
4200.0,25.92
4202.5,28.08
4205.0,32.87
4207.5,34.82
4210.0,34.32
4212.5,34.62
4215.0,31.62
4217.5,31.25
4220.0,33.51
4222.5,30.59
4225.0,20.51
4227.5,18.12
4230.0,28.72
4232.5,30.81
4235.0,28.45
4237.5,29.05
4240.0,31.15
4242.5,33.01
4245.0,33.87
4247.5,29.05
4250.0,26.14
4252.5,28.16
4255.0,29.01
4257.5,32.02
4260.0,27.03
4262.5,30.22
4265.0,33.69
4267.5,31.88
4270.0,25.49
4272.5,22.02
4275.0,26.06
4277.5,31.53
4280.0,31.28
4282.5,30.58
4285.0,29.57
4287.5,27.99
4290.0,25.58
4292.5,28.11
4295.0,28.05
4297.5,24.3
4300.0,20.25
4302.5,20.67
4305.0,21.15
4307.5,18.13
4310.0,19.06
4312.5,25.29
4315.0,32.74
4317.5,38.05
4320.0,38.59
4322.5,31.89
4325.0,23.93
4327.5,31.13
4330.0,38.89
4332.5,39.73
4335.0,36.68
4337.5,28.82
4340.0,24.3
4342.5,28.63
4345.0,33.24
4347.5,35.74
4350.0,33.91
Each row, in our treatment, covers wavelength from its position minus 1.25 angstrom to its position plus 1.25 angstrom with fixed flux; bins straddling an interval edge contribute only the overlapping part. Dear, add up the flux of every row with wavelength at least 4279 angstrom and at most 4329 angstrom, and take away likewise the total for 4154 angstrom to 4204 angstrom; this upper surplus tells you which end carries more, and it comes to -65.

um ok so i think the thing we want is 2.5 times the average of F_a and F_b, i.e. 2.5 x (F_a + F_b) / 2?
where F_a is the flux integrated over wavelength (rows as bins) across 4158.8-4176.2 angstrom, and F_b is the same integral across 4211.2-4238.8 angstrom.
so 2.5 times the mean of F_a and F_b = 1683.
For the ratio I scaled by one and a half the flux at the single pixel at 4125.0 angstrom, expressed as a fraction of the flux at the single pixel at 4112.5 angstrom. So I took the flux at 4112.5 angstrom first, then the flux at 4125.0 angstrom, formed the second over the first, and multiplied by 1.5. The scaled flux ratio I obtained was 1.51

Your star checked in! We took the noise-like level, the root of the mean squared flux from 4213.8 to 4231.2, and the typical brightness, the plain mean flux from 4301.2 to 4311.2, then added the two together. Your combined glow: 48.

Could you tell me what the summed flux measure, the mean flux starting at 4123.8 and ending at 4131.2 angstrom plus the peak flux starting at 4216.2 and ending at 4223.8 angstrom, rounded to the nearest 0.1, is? 65.5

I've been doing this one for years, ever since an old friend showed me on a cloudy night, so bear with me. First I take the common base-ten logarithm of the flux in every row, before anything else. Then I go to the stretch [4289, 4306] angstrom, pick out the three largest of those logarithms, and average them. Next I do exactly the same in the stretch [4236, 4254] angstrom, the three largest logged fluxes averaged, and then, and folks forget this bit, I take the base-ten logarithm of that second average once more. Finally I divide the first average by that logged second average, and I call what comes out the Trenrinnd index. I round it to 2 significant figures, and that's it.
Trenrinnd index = 8.0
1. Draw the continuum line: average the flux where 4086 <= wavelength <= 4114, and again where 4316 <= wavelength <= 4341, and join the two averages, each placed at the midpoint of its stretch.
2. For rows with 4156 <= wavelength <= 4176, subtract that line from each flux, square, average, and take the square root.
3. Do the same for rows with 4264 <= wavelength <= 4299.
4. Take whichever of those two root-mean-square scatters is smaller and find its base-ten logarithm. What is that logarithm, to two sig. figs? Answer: 0.22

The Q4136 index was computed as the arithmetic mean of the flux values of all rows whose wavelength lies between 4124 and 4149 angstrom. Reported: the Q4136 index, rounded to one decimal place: 30.6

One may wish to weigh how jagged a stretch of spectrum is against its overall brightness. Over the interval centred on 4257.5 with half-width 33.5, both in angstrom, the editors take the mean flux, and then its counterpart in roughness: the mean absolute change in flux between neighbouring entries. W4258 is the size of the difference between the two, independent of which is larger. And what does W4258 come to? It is 25.7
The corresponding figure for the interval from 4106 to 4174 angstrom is 29.8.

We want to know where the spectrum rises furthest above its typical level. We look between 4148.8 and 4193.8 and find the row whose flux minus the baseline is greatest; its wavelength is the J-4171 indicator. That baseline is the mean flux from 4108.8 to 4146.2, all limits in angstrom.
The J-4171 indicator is 4162.5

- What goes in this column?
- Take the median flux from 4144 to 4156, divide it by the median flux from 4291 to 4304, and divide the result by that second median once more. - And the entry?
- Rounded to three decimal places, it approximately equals 0.052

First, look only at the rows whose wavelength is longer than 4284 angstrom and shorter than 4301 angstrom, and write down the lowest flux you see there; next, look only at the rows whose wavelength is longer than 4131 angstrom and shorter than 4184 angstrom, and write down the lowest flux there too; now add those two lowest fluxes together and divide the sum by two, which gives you 23.5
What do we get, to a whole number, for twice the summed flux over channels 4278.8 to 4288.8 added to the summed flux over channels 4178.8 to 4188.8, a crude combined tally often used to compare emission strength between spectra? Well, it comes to 362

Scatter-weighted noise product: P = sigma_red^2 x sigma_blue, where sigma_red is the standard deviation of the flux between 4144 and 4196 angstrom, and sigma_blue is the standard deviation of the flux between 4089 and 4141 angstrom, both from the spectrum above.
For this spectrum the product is 6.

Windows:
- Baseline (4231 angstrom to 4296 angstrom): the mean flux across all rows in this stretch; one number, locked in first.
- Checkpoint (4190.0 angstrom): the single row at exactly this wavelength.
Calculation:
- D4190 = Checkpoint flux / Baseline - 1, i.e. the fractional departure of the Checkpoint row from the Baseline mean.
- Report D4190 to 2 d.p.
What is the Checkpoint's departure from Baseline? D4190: 0.05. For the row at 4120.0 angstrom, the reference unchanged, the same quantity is 0.12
